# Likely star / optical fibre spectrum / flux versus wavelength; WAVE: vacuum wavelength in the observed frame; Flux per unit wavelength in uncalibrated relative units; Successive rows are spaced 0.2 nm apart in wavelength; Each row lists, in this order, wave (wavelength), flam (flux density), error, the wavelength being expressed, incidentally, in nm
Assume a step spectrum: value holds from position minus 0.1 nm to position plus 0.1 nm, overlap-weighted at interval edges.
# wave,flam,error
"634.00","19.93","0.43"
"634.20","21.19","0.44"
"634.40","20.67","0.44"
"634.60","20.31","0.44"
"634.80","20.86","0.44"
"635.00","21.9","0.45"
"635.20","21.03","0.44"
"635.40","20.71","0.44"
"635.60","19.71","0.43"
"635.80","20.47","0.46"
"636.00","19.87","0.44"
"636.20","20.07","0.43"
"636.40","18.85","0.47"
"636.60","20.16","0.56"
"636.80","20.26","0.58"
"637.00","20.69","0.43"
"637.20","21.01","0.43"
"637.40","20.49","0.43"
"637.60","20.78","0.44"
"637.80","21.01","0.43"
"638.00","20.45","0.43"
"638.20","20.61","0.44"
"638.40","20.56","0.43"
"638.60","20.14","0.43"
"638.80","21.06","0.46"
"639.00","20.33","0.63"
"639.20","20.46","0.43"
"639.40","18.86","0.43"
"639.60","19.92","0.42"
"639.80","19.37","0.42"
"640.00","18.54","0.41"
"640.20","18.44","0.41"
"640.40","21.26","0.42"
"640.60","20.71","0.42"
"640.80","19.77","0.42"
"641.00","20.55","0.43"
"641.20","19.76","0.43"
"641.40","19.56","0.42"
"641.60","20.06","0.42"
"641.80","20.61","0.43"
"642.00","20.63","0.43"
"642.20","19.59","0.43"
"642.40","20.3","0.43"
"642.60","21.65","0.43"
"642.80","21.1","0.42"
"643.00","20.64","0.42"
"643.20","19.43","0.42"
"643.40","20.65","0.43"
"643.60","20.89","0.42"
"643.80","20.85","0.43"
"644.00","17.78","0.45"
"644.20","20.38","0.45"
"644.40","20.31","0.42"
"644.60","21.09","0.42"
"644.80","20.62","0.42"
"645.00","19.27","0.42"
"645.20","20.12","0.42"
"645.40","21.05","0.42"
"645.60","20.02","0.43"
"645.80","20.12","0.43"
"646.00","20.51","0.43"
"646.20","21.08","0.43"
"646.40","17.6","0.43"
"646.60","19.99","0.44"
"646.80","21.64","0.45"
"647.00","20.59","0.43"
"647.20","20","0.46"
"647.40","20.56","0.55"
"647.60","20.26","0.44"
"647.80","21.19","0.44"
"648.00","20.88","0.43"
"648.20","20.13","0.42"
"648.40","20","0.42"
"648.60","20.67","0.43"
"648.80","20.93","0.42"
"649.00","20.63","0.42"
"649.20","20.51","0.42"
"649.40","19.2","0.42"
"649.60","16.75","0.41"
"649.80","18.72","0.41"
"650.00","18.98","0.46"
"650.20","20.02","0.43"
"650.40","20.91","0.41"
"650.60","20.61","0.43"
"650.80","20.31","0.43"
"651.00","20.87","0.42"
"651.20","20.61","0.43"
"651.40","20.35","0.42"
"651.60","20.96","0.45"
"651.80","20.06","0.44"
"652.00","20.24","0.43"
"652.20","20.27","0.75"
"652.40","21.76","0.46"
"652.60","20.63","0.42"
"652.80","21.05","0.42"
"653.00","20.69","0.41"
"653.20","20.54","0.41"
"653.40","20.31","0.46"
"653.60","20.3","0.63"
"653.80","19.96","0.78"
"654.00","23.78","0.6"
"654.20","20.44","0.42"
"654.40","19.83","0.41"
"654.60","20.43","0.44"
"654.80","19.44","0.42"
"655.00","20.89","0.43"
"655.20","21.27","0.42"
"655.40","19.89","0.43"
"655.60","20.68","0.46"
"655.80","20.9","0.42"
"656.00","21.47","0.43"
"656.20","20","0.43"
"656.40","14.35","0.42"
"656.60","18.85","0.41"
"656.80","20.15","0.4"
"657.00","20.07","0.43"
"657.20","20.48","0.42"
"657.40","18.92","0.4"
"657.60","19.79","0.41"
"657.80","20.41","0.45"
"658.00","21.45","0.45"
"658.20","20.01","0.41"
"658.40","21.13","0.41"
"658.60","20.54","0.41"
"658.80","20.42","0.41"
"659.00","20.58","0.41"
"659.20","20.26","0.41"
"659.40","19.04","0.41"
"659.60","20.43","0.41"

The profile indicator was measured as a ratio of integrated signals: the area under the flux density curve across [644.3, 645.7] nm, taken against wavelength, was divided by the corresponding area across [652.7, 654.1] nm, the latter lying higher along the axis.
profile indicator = 0.972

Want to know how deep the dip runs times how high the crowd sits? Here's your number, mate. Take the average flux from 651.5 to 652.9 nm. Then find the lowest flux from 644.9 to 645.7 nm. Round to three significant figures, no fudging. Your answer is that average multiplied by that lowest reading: 399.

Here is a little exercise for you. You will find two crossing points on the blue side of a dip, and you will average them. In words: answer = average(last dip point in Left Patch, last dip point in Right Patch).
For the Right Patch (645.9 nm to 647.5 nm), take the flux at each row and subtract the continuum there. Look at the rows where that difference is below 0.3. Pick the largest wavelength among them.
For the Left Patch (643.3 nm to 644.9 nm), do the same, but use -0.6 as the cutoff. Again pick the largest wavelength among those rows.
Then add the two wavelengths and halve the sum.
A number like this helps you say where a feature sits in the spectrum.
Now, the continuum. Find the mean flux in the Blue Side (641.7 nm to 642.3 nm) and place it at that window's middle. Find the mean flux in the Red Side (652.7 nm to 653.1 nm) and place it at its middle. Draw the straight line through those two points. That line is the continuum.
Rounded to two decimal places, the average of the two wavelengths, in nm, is 645.70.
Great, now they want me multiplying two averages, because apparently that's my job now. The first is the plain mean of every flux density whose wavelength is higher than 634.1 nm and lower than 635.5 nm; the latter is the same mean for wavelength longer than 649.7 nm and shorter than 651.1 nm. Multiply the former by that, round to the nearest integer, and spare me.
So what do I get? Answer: 420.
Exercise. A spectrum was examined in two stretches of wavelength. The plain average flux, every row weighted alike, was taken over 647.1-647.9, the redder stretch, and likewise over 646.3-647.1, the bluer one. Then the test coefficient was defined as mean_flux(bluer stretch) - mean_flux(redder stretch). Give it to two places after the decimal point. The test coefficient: -0.55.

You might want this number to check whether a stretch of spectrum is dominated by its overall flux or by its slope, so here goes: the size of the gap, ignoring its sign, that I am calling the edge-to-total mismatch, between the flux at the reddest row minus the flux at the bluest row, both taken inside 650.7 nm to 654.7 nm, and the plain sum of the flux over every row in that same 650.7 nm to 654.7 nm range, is 413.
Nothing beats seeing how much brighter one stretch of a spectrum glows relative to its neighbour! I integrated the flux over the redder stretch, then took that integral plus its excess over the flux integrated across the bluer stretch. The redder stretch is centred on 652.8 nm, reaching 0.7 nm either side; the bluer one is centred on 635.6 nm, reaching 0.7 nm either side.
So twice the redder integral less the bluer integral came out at 29.3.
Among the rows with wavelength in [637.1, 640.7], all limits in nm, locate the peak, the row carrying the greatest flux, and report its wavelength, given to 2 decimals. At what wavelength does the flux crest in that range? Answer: 640.40 nm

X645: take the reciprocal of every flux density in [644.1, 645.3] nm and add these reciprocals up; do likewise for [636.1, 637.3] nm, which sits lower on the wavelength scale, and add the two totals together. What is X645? 0.594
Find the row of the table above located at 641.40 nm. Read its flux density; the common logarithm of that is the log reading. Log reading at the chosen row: 1.29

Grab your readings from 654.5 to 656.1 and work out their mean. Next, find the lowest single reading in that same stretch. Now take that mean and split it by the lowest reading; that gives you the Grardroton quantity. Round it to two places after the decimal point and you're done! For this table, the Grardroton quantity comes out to 1.06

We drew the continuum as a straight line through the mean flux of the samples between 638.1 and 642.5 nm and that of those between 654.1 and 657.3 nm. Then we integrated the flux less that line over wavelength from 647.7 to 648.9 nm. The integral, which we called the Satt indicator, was 0.76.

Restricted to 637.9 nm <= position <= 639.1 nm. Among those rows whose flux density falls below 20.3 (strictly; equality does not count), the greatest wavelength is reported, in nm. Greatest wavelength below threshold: 638.60 nm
